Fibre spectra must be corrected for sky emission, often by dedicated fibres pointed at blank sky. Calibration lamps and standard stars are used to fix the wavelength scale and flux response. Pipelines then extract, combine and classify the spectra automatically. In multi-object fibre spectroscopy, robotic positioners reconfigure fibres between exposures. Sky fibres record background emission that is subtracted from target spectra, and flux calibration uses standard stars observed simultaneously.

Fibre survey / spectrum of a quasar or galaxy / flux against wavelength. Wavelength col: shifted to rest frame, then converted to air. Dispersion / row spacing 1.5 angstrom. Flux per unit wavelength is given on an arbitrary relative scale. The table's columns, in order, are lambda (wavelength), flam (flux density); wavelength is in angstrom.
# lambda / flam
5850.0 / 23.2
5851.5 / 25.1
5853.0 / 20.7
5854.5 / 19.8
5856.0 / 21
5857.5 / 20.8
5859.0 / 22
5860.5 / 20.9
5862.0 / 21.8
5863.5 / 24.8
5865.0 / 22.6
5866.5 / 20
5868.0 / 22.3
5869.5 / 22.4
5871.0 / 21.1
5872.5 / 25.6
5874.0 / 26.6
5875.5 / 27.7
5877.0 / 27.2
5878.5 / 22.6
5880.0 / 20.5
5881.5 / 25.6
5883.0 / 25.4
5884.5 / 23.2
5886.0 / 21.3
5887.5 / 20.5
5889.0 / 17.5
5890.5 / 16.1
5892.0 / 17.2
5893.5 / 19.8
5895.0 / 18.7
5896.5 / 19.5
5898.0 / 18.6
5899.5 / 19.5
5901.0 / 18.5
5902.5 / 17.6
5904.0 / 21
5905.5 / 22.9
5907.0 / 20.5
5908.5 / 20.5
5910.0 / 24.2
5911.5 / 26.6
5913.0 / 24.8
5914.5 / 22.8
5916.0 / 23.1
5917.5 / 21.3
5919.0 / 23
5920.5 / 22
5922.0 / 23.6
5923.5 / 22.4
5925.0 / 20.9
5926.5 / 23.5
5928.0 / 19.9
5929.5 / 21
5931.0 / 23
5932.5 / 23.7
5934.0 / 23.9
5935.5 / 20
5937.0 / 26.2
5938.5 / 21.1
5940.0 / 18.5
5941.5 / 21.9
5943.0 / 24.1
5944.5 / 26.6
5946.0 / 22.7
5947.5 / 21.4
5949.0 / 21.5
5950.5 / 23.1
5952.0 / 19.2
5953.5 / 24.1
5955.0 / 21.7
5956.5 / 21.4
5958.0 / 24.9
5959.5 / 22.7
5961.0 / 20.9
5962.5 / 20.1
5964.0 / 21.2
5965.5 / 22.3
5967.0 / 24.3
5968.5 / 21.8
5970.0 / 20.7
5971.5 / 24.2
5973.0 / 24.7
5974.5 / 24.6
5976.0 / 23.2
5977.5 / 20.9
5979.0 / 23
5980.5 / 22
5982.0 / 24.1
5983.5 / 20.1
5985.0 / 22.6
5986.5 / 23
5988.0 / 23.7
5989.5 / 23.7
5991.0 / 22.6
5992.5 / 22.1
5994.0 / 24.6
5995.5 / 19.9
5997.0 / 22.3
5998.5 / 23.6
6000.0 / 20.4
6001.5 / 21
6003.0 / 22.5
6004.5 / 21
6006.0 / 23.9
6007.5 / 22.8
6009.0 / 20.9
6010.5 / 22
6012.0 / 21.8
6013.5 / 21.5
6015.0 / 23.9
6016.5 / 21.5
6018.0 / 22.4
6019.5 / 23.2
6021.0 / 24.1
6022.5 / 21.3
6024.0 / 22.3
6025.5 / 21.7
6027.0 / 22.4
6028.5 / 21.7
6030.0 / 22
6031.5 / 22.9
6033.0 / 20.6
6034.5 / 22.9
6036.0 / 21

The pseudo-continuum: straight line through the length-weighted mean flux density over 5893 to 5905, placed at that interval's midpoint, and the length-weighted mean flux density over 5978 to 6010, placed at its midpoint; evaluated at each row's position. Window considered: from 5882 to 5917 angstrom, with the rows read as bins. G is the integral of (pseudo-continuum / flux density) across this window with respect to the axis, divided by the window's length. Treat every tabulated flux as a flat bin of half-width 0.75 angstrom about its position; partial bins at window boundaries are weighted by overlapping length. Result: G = 0.94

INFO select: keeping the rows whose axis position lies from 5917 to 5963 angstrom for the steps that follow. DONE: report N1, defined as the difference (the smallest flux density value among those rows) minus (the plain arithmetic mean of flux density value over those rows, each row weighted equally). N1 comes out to -3.8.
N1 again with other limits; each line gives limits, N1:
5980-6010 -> -2.4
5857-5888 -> -3.1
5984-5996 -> -2.9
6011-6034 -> -1.6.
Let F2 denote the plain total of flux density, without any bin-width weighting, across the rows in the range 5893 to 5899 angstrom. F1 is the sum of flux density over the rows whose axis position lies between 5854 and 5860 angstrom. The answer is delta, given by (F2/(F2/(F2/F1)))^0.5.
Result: 0.96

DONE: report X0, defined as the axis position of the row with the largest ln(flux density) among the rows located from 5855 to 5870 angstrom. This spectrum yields 5863.5 angstrom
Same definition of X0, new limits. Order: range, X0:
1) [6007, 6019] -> 6015.0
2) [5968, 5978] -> 5973.0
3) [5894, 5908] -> 5905.5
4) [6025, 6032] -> 6031.5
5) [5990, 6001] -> 5994.0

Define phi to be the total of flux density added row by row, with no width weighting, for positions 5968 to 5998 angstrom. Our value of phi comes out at 454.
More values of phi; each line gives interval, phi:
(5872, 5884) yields 201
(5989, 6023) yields 513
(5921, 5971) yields 734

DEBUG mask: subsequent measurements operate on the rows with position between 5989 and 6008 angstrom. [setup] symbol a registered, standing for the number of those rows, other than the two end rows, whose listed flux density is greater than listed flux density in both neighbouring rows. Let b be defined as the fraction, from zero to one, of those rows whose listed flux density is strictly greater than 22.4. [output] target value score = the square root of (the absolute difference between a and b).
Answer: 1.86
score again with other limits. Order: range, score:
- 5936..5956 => 1.59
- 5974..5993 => 1.14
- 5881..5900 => 1.33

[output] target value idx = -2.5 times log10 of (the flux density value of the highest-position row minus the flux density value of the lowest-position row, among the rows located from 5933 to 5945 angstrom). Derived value -1.08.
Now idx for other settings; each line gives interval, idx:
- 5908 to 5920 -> -0.99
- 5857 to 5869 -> -0.44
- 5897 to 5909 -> -0.70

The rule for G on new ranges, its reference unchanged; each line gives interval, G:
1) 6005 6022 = 1.02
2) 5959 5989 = 0.97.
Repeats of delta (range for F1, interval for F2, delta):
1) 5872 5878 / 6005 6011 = 0.91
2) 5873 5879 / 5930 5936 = 0.93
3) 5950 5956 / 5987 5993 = 1.02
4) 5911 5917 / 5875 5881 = 1.00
